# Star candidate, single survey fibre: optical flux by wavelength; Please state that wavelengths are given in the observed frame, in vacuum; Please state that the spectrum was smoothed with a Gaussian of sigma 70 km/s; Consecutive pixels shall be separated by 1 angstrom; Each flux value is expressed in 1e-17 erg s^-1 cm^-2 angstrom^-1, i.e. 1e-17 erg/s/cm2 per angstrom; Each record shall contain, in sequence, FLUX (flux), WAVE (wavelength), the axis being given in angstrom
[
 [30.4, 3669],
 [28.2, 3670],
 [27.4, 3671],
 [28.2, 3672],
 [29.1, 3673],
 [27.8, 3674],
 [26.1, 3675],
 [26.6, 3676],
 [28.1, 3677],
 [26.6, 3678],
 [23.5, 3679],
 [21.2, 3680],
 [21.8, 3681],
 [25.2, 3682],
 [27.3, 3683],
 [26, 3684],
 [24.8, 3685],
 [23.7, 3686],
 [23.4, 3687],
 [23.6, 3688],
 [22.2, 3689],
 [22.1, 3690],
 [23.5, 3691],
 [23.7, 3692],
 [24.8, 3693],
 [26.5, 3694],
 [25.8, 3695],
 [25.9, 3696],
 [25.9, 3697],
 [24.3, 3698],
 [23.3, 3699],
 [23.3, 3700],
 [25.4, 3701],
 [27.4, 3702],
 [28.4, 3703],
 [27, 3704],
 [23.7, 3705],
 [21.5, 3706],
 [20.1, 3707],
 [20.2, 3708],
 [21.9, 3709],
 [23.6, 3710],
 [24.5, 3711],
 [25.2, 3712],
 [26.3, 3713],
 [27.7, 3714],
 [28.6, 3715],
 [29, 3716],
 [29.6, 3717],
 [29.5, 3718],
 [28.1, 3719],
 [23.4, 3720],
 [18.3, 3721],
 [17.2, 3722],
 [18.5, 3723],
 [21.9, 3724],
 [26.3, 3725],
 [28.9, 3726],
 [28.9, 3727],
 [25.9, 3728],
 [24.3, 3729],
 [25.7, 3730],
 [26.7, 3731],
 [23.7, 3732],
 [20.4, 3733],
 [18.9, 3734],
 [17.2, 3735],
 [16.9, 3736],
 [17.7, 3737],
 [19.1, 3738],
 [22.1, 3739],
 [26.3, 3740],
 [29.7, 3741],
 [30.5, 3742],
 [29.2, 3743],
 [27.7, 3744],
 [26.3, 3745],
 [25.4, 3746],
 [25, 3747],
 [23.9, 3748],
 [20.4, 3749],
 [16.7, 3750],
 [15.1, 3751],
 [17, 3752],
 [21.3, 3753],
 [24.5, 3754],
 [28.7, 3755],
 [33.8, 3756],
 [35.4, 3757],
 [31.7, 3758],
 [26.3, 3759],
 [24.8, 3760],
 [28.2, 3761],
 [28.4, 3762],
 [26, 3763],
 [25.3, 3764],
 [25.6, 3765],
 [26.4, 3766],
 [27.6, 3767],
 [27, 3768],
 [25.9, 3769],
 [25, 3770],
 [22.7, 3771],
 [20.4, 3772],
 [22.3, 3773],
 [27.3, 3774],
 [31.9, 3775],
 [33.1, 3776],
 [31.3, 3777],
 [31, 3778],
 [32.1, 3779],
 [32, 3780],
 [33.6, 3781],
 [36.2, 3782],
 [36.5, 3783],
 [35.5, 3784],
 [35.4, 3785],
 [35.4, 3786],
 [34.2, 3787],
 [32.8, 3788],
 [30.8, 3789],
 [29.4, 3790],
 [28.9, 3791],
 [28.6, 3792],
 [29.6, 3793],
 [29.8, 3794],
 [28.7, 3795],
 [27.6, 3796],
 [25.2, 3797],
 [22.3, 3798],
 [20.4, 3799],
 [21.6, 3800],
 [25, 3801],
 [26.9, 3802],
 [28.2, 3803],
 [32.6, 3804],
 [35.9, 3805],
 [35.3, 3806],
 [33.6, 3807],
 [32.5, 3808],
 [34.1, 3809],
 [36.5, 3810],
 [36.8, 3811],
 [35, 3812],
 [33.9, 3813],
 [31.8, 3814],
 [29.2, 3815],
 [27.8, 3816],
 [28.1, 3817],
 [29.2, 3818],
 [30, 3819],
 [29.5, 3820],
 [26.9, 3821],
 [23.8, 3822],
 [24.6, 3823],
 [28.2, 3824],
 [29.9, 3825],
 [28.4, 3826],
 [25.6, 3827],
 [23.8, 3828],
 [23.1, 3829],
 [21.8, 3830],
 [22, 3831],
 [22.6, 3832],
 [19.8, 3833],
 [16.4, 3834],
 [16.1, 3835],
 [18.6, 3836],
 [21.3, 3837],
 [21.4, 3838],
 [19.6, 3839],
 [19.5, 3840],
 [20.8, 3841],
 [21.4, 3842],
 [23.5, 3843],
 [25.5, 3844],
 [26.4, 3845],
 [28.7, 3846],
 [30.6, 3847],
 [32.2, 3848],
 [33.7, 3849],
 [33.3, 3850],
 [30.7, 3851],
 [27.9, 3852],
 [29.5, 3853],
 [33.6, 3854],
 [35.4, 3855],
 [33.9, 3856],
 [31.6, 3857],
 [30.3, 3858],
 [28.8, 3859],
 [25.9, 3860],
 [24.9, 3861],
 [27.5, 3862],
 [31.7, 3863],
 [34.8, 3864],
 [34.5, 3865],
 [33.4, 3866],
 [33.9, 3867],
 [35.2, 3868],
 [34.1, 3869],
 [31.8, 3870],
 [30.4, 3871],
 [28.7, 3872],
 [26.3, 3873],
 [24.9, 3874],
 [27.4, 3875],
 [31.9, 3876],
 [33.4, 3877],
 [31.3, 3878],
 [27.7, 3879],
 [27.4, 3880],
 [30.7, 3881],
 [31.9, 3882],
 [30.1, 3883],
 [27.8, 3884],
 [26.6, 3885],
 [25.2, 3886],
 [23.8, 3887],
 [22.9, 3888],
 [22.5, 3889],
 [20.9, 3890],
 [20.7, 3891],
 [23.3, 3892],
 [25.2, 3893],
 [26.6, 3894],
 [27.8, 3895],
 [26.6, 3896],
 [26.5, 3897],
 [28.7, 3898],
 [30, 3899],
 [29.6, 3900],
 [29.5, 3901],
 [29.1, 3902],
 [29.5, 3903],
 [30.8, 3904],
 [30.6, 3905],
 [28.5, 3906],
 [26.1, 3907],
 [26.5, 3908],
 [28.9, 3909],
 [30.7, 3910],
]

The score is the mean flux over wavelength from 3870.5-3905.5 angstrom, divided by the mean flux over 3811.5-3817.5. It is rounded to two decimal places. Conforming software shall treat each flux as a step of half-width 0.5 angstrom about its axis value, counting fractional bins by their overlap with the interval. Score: 0.89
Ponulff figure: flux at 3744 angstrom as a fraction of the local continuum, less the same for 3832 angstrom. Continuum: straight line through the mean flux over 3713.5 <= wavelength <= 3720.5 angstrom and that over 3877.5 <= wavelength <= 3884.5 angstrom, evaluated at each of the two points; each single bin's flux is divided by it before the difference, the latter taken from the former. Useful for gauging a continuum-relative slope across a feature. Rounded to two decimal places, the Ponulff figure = 0.20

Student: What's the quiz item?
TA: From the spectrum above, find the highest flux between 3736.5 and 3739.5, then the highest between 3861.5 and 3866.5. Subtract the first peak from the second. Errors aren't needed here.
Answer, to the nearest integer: 13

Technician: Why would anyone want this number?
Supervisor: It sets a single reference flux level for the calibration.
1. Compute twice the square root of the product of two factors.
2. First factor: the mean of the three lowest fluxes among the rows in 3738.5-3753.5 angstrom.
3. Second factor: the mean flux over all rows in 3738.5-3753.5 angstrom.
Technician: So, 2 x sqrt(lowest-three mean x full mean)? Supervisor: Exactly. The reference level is 39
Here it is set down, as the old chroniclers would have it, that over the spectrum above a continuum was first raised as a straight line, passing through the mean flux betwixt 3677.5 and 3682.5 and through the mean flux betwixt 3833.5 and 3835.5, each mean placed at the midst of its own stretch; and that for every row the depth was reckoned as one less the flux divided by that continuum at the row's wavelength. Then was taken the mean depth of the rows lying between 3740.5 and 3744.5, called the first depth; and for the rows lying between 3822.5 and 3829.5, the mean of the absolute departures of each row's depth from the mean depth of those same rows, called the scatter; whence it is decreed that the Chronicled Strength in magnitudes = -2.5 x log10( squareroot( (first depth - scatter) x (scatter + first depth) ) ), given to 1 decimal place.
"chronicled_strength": 1.0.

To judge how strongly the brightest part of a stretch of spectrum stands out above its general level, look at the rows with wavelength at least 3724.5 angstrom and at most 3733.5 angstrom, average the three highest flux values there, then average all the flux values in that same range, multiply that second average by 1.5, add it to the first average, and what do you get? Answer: 67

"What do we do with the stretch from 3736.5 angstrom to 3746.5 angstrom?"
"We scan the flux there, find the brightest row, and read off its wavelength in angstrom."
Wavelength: 3742 angstrom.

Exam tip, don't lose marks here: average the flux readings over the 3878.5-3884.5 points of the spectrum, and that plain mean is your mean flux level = 29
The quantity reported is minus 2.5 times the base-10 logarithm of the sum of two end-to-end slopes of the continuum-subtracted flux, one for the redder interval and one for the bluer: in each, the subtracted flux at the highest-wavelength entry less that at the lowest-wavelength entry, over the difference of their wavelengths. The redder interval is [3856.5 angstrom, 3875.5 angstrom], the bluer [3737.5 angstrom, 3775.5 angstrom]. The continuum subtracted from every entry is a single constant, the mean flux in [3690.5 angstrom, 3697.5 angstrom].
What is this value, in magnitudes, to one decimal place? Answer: 2.4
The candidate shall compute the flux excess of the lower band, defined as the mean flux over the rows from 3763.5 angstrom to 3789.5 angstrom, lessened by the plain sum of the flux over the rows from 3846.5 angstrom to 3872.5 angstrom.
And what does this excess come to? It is -788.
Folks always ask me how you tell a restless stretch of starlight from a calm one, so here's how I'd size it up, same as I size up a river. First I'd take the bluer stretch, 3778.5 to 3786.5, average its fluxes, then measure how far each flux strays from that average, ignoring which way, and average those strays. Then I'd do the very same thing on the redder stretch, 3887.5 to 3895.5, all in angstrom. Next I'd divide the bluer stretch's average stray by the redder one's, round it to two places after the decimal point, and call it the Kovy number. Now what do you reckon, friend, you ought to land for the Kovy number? 0.72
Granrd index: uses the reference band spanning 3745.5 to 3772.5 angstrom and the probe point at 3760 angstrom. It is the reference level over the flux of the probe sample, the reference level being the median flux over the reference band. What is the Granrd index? 1.02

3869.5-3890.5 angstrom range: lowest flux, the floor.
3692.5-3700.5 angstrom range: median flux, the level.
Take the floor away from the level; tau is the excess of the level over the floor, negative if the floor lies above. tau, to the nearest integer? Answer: 4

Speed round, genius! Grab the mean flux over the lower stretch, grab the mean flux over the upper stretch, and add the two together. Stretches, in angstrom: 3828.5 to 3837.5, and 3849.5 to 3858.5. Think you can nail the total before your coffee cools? 52.0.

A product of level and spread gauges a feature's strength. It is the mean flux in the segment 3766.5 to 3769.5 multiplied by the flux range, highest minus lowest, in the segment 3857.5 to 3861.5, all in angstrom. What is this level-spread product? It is 145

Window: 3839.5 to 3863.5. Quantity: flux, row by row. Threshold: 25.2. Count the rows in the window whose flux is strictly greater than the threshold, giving 19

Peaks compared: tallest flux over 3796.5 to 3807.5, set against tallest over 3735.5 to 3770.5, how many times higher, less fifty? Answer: -49.0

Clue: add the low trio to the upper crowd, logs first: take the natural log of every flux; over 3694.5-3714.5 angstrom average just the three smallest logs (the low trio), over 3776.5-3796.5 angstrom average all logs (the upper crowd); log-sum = 6.5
